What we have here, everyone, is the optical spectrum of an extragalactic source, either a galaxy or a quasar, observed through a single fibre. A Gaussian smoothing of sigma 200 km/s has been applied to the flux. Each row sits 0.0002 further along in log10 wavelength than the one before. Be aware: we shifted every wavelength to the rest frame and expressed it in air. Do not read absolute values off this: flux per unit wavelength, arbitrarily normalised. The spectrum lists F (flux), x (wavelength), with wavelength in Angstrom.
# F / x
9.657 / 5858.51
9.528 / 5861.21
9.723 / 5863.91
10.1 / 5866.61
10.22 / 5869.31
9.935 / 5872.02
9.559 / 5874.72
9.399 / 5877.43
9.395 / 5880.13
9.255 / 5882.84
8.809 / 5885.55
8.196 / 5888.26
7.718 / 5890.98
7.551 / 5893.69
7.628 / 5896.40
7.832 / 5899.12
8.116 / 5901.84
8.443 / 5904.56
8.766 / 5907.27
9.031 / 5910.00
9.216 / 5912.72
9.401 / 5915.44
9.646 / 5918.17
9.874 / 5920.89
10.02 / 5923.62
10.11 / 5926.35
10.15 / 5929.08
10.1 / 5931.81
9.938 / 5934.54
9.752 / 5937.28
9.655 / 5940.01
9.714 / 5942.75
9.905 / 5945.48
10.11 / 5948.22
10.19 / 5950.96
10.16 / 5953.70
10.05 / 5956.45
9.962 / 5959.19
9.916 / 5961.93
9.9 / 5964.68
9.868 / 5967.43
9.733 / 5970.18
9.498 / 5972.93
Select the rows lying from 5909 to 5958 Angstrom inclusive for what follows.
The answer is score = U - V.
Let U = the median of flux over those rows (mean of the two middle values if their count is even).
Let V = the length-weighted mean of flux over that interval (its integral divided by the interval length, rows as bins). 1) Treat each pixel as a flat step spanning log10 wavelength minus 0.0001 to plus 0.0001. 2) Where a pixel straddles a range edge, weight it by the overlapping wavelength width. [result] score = 0.08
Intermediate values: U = 9.9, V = 9.8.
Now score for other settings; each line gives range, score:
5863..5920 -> 0.27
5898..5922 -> 0.10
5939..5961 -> 0.03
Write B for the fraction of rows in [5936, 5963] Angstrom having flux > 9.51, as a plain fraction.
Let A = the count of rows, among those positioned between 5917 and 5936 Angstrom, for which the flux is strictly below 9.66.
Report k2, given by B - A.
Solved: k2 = 0.0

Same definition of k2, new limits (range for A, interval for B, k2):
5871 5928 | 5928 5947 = -16.0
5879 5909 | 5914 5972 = -10.0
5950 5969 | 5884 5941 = 0.4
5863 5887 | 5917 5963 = -4.0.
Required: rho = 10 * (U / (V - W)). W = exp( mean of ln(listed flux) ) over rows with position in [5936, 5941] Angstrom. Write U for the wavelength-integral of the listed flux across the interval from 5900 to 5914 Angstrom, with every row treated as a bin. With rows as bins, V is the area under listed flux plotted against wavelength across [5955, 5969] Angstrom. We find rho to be 9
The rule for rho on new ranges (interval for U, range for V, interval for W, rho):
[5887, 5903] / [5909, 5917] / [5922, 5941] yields 20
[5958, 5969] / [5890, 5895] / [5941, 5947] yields 38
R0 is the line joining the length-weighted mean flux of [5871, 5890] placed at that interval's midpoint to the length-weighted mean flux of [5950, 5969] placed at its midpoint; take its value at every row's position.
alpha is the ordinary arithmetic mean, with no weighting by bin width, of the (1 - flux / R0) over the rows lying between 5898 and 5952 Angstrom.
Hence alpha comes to 0.015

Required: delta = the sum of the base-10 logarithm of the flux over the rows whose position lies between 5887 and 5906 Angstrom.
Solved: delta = 6.3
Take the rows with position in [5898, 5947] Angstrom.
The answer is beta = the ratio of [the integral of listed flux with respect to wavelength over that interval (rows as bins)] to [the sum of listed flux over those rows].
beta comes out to 2.73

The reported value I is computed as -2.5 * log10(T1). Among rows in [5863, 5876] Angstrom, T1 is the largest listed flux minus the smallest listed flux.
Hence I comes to 0.45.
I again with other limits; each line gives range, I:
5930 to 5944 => 0.88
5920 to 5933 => 1.40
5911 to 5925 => 0.24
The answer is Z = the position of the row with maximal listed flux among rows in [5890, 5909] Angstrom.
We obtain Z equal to 5907.27 Angstrom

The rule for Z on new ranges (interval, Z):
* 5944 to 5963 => 5950.96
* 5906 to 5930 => 5929.08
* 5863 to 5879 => 5869.31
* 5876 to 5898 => 5877.43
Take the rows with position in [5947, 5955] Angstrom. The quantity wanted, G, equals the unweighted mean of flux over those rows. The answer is 10.2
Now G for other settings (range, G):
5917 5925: 9.8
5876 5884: 9.3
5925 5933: 10.1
